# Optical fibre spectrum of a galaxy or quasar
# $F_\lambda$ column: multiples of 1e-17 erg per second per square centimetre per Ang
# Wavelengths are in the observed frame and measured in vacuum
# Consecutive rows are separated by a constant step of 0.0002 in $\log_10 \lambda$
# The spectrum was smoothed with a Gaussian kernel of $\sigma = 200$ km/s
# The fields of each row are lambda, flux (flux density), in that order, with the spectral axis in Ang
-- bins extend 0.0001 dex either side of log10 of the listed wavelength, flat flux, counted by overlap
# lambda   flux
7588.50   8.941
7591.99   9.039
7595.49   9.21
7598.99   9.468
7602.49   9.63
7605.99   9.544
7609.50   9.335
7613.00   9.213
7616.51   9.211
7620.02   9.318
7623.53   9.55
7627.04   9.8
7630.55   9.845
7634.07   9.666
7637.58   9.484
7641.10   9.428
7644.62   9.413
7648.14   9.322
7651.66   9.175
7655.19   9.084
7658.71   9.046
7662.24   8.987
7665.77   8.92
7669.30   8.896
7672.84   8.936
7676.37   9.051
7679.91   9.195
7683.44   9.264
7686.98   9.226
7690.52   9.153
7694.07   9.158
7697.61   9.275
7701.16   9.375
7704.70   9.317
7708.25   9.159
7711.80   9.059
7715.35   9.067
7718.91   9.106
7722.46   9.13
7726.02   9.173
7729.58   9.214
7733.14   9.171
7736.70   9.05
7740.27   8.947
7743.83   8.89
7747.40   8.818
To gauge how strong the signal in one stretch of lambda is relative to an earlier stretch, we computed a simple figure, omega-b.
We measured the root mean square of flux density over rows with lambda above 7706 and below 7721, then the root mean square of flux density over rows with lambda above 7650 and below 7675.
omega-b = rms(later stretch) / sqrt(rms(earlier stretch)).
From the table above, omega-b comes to 3.03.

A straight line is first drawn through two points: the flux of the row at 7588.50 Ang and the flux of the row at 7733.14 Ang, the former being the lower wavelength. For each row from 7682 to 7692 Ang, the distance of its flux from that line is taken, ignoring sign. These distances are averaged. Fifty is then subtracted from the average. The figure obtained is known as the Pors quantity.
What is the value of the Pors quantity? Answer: -49.9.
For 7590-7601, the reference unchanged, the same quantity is -49.7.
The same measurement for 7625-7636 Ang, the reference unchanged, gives -49.2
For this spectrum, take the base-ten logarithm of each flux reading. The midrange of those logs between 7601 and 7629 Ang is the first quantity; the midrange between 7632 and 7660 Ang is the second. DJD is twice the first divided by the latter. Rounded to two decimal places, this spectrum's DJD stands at 2.01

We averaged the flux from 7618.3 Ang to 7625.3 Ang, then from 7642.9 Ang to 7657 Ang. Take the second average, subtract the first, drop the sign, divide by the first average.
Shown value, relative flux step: 0.020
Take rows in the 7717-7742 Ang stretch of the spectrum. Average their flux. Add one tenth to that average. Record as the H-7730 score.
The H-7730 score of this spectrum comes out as 9.21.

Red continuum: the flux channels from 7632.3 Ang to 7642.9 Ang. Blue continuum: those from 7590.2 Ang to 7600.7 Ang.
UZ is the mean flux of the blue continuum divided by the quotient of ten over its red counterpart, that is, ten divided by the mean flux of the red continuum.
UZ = 8.80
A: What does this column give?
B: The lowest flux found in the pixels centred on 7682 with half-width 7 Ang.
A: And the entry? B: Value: 9.051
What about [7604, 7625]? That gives 9.211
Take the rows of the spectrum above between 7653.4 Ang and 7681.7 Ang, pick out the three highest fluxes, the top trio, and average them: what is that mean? 9.1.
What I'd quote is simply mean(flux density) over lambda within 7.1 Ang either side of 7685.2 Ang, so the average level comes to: 9.21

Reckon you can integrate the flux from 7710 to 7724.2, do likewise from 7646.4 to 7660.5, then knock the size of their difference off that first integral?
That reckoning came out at 129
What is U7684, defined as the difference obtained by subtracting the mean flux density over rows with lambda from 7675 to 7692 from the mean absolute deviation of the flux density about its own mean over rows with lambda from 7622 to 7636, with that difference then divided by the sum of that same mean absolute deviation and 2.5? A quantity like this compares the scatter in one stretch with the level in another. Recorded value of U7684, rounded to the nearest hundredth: -3.48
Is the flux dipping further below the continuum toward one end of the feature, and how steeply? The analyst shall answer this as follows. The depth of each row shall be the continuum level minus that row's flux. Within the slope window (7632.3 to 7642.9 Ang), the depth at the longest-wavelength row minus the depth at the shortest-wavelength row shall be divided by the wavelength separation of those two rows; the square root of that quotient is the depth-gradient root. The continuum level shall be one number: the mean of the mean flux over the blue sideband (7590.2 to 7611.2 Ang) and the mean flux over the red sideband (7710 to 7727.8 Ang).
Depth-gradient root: 0.18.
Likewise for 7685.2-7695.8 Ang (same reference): 0.10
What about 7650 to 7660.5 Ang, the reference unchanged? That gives 0.14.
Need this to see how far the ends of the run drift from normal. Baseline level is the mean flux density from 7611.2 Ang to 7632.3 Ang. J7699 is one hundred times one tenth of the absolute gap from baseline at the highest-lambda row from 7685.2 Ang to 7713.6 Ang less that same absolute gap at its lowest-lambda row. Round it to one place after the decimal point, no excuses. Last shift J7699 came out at 1.7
